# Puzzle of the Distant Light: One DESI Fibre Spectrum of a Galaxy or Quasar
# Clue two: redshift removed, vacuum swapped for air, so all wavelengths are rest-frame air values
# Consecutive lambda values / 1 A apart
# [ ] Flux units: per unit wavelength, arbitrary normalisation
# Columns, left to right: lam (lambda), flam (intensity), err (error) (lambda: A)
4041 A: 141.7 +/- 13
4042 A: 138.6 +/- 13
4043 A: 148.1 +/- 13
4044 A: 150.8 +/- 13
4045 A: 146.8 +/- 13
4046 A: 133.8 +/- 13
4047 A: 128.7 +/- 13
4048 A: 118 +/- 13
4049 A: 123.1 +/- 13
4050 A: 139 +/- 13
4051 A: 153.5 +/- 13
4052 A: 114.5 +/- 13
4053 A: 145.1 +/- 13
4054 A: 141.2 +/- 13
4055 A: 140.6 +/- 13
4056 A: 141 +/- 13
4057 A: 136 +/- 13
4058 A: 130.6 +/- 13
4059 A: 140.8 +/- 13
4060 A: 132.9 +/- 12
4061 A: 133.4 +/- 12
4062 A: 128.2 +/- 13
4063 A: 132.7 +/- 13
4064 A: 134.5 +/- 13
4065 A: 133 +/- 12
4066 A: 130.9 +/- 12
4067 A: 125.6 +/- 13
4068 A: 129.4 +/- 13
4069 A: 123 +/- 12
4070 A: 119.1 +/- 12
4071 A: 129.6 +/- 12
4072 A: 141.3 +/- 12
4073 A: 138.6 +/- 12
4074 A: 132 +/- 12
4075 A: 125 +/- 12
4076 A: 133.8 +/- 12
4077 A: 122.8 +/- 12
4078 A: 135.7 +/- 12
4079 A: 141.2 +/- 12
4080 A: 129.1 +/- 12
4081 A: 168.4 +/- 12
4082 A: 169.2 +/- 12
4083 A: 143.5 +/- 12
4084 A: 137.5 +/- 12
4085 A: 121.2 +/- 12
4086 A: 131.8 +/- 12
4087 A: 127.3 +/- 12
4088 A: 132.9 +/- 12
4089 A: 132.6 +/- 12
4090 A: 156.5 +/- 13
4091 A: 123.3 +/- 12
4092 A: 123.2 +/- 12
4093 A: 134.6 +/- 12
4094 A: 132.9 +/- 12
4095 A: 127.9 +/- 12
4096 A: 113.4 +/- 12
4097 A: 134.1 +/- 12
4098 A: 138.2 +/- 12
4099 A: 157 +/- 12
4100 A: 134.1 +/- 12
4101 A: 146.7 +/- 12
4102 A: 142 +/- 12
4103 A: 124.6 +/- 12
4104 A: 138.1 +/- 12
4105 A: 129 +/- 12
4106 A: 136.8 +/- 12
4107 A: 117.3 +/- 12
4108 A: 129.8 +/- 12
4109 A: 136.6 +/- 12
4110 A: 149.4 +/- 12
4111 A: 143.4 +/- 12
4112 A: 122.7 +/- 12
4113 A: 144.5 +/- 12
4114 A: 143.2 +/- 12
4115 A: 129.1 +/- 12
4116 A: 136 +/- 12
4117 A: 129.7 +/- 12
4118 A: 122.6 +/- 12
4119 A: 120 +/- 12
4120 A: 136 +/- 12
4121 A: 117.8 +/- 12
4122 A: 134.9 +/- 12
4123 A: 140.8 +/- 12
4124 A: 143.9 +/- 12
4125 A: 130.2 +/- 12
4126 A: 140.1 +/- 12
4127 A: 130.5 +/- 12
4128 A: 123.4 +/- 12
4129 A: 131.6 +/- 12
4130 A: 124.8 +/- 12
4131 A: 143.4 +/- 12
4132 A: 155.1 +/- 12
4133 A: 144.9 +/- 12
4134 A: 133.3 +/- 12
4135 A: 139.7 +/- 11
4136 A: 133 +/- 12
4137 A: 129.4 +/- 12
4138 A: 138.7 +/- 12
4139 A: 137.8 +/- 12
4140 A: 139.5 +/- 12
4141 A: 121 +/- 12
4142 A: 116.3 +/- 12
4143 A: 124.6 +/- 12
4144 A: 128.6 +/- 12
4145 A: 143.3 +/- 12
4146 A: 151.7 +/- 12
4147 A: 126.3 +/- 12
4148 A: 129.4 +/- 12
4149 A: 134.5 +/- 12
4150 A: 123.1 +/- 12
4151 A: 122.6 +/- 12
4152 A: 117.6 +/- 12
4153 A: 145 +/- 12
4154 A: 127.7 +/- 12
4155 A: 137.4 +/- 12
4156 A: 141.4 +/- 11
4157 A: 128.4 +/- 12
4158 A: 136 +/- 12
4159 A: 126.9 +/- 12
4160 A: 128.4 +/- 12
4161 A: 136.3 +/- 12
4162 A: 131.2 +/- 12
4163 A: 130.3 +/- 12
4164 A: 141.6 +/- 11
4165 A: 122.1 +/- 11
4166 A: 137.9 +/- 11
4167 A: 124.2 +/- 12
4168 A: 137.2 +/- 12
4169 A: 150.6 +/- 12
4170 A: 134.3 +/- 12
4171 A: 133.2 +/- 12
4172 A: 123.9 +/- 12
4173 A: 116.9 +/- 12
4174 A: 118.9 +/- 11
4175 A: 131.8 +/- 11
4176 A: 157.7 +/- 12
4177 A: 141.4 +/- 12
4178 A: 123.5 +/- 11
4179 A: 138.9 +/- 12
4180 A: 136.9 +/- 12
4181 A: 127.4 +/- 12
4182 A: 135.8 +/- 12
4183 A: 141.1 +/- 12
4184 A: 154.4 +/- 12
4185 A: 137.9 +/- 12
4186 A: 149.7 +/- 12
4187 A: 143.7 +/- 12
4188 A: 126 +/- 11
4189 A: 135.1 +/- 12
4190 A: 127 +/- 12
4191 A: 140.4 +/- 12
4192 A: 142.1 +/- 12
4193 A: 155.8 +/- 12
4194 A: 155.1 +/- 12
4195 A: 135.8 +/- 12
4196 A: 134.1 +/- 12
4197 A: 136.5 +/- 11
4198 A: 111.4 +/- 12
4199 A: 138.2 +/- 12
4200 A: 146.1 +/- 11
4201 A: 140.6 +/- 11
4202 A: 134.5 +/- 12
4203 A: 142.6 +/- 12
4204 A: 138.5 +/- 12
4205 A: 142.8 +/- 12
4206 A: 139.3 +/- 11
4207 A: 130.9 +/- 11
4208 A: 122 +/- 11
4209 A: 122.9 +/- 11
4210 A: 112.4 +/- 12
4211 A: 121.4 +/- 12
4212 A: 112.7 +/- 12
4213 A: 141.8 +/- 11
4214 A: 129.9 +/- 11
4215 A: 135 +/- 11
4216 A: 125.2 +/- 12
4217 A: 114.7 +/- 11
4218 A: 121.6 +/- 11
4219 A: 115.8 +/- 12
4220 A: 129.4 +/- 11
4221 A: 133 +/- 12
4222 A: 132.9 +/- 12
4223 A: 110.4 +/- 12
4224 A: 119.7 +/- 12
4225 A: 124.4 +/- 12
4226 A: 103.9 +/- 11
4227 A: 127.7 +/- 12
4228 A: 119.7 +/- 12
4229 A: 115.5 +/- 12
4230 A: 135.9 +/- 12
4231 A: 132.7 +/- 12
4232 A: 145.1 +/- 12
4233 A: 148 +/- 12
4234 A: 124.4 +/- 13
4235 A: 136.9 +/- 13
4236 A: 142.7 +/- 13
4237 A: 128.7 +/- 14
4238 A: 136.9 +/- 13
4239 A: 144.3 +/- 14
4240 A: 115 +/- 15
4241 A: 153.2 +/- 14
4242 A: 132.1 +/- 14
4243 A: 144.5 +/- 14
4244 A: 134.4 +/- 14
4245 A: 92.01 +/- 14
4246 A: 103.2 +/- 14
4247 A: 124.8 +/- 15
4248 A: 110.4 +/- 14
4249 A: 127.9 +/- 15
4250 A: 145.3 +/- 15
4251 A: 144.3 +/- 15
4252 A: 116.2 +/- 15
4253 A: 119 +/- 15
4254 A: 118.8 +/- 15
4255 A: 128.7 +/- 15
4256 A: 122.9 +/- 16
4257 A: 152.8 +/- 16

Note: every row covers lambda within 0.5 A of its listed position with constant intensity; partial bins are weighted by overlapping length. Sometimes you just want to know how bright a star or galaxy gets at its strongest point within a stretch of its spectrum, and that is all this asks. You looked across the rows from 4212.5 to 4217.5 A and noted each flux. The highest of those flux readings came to 141.8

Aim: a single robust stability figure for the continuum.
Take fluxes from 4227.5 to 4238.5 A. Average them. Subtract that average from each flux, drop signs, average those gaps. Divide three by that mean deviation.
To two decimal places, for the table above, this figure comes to 0.36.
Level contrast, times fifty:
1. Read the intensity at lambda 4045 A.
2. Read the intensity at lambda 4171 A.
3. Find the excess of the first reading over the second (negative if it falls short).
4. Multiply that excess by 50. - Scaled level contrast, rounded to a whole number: 680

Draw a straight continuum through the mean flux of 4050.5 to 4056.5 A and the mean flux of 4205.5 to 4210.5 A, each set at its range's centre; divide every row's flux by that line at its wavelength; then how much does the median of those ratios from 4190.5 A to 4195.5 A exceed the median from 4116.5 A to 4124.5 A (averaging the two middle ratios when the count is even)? 0.128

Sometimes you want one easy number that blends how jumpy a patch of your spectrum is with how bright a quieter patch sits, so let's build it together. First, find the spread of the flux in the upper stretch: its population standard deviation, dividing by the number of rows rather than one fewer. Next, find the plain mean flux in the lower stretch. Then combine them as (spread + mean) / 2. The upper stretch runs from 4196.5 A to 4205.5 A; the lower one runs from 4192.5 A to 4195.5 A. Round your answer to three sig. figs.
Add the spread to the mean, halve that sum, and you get 79.2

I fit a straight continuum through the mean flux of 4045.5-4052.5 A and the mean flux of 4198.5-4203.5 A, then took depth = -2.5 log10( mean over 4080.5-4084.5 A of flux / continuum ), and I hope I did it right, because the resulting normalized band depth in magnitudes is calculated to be -0.17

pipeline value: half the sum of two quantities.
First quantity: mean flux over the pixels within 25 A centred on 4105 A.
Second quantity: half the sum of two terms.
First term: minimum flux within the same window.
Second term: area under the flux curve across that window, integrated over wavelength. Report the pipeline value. 939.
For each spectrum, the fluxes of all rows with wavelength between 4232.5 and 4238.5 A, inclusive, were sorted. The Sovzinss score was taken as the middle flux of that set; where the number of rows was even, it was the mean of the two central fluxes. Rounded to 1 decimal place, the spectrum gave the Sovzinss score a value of 136.9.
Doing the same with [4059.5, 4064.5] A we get 132.9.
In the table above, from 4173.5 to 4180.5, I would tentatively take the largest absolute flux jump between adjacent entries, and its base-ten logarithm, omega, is 1.41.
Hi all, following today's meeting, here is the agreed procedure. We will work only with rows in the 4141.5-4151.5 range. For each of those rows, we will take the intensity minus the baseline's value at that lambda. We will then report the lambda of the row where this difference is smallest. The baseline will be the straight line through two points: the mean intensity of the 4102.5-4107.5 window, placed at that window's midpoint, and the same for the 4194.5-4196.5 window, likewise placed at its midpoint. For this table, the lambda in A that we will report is 4142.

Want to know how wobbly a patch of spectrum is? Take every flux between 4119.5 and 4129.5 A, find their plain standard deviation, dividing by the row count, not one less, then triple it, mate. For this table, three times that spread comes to 23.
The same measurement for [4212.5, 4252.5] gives 41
